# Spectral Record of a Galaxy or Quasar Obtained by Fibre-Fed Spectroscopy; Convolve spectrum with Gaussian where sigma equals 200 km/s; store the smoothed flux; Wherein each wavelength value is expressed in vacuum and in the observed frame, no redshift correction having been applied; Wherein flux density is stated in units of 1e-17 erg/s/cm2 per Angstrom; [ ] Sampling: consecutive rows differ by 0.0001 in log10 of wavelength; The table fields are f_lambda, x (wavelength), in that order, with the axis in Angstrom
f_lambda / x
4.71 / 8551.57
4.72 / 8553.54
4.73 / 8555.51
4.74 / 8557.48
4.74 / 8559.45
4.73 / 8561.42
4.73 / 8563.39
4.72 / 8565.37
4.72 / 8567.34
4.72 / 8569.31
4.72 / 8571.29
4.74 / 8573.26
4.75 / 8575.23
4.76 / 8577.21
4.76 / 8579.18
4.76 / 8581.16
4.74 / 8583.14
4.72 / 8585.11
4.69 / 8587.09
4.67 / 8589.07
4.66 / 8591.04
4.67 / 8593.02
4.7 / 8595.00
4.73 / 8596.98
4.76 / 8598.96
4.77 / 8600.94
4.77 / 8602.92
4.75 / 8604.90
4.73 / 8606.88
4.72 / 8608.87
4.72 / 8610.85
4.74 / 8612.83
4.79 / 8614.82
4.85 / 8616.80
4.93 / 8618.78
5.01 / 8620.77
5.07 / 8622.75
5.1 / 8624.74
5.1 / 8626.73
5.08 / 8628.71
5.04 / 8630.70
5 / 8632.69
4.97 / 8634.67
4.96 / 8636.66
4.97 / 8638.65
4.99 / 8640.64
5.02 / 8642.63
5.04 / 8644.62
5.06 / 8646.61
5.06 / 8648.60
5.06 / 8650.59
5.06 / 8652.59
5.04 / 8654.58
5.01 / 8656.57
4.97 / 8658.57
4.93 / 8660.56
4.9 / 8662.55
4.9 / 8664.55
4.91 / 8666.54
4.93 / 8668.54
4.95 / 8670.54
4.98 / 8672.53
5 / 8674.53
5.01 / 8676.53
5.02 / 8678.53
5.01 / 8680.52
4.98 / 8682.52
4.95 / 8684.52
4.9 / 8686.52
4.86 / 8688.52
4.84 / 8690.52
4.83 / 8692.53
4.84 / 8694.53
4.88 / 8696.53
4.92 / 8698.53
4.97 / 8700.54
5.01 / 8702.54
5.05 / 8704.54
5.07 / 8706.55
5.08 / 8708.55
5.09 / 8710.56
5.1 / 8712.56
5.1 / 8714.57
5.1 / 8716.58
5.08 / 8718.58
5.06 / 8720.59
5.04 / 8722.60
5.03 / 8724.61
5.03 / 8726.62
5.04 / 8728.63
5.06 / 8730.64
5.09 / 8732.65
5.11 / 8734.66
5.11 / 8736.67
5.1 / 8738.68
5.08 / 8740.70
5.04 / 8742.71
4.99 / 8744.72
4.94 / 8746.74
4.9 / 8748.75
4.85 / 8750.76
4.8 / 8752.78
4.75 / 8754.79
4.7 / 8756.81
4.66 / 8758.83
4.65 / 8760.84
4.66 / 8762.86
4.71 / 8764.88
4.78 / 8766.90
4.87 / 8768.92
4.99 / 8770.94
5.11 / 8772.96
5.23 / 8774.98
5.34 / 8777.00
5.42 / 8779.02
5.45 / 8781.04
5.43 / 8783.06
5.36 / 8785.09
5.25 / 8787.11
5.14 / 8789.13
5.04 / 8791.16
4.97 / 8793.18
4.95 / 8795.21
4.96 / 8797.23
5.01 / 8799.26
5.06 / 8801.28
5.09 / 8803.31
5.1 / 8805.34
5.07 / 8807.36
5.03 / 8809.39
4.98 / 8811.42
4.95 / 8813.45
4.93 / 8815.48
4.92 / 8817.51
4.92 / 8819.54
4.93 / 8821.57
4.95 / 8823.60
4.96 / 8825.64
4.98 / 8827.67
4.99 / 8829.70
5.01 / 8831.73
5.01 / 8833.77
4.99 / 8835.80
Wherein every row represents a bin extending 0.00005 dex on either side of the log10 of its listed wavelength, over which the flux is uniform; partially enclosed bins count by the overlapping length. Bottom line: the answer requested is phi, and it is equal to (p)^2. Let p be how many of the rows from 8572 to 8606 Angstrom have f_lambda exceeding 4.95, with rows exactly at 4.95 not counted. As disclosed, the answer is 0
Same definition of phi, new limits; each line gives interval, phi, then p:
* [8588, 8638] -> 81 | 9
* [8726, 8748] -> 100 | 10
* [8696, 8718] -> 81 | 9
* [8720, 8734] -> 49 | 7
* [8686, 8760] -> 529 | 23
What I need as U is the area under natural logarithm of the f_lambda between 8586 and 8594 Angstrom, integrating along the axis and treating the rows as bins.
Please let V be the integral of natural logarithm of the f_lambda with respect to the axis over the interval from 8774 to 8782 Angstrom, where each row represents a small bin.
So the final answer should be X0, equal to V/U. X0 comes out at 1.09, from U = 12.3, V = 13.4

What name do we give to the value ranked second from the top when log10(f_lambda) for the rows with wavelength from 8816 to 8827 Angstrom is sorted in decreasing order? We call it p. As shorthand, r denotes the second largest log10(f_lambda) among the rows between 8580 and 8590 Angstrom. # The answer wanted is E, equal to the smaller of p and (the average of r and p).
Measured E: 0.685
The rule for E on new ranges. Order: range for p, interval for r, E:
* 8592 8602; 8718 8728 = 0.678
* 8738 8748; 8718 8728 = 0.705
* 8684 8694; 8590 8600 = 0.683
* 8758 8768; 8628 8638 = 0.673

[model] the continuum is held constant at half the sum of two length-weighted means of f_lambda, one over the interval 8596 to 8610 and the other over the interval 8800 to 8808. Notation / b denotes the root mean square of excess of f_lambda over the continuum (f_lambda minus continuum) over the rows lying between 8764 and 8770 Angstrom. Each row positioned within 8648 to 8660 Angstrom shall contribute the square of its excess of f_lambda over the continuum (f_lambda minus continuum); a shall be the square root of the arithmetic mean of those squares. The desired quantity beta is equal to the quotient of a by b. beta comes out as 0.9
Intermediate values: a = 0.12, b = 0.14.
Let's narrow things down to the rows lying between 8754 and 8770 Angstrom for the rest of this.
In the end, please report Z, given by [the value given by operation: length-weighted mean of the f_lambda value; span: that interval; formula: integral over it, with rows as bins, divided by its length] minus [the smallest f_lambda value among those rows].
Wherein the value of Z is 0.07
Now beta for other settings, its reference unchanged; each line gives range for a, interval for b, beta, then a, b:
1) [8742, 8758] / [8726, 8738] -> 0.7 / 0.12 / 0.16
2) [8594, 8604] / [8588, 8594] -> 0.7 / 0.17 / 0.25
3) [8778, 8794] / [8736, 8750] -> 2.9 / 0.39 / 0.13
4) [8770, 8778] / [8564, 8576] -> 1.5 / 0.28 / 0.19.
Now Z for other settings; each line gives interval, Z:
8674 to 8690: 0.10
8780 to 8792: 0.24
